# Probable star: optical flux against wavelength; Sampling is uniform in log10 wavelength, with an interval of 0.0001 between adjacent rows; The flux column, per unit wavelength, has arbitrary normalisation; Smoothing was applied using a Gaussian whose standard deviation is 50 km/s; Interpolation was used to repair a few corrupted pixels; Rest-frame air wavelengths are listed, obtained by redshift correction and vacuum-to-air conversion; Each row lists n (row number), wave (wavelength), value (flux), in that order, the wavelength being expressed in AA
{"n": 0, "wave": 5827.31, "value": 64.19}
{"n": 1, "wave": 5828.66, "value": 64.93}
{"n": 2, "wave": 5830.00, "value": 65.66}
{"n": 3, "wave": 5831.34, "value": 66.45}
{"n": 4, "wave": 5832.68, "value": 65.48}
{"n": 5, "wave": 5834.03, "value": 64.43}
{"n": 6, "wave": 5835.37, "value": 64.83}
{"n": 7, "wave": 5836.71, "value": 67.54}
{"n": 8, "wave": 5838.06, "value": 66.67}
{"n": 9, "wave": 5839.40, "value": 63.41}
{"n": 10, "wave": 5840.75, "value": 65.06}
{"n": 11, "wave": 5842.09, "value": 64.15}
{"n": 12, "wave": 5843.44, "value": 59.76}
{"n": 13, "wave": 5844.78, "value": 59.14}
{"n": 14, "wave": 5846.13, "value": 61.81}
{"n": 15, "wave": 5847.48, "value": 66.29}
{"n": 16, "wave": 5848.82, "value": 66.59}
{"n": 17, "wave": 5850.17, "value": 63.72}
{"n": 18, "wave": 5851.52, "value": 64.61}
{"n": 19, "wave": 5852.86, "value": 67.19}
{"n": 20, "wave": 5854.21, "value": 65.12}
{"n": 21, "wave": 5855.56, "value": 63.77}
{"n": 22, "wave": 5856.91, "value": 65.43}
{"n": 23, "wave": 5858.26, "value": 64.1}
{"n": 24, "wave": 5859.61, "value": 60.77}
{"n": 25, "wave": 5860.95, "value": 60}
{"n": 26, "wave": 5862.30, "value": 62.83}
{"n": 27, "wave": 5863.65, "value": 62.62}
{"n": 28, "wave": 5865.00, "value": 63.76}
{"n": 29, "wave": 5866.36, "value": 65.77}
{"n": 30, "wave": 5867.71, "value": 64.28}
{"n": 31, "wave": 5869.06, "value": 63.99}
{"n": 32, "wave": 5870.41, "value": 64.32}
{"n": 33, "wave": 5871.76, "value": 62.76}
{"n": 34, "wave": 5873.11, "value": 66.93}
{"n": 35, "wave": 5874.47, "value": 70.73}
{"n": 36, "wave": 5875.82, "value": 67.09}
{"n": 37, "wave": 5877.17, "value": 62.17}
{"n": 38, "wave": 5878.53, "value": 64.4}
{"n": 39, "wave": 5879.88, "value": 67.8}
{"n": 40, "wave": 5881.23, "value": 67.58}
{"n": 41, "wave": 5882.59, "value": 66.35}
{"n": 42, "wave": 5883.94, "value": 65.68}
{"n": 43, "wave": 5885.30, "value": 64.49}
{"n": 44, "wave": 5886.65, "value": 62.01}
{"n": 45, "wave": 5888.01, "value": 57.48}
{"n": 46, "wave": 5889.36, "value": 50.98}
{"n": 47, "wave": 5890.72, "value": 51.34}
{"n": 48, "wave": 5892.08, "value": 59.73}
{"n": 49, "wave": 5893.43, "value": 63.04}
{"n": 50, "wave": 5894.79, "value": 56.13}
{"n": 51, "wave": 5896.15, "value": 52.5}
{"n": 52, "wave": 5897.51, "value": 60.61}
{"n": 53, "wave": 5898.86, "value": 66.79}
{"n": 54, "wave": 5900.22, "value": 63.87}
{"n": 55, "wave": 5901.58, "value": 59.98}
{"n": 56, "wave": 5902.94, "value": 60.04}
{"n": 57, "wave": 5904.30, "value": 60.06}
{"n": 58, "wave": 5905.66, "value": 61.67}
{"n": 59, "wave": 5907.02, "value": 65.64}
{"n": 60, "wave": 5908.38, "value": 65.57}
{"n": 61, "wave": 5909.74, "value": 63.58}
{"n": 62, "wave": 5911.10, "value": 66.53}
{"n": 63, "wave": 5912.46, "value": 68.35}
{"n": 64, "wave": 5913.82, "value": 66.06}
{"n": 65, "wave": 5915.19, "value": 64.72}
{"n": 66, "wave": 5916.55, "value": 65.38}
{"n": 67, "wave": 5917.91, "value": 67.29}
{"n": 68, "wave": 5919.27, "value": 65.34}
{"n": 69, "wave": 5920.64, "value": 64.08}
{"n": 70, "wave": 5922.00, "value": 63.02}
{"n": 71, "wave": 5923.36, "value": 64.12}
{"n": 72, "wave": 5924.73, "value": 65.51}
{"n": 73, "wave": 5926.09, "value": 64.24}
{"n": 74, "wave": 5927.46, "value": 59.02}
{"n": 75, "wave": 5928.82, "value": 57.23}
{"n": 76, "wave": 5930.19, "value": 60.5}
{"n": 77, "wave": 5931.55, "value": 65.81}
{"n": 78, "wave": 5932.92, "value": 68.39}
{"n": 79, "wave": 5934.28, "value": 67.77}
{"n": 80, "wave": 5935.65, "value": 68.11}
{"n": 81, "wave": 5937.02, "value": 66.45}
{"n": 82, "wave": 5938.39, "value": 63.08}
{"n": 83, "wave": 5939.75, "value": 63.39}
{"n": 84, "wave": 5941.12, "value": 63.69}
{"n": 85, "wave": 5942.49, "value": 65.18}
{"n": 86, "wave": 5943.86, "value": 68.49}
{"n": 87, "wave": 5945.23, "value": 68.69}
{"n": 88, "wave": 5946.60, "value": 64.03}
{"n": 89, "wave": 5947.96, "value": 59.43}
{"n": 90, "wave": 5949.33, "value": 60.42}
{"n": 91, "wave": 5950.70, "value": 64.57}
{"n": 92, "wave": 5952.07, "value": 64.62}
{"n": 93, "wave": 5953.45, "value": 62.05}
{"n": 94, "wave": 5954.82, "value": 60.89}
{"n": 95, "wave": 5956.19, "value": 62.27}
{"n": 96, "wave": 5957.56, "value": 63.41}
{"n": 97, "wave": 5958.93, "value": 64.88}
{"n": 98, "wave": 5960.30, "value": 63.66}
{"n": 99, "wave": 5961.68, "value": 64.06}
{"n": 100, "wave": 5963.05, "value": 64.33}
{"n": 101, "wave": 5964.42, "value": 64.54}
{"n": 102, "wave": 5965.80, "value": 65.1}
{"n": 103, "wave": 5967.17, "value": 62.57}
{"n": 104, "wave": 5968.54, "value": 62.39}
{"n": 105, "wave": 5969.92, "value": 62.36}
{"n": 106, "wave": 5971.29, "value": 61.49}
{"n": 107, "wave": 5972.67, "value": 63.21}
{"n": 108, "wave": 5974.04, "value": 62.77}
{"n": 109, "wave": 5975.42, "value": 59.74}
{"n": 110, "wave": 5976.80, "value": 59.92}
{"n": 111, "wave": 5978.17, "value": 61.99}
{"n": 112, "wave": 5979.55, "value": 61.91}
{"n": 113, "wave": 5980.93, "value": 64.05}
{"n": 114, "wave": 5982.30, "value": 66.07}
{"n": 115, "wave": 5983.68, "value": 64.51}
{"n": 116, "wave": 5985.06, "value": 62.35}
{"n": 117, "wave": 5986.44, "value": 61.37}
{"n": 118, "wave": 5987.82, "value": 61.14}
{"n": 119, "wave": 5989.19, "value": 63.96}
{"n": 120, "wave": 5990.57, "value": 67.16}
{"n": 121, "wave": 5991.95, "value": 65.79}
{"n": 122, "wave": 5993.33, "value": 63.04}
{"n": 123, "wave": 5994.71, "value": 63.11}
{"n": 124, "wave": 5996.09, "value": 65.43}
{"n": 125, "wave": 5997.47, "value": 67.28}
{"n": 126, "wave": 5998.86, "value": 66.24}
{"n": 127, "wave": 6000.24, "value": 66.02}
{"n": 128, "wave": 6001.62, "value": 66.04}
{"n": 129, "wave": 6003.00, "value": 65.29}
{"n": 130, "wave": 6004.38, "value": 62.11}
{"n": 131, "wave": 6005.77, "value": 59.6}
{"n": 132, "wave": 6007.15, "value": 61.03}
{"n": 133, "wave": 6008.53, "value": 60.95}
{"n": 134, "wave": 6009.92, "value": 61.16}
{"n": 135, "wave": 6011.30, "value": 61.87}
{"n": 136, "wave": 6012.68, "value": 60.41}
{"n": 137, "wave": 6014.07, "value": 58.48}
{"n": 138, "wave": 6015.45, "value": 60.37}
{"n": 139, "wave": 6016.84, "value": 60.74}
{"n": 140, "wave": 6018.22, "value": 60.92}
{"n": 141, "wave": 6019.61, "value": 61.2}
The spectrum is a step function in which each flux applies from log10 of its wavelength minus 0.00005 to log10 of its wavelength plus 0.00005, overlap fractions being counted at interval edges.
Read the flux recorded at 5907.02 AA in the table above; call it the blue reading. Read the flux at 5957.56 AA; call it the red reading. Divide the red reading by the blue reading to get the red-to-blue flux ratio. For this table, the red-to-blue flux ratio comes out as 0.97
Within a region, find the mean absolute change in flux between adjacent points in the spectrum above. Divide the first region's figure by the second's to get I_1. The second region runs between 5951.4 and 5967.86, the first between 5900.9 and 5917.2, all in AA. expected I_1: 1.3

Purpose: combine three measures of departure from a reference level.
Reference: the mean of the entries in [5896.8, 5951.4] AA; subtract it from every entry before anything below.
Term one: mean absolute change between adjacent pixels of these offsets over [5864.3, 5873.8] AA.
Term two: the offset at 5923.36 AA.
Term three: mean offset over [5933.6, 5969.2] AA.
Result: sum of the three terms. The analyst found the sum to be 1.6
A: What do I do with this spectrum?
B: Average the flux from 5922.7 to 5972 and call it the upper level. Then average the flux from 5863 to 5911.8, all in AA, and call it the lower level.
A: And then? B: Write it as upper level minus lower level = 1.1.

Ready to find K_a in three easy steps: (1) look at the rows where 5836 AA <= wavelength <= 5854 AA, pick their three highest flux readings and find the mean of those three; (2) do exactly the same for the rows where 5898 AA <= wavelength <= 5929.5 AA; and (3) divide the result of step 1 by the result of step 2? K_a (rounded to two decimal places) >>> 0.99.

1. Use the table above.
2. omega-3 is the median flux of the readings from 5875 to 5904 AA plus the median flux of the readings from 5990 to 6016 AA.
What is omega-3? 125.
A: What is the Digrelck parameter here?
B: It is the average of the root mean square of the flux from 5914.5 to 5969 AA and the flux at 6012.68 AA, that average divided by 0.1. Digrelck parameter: 623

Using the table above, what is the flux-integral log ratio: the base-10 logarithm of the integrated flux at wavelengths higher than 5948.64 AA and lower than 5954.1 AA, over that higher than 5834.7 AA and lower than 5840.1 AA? -0.01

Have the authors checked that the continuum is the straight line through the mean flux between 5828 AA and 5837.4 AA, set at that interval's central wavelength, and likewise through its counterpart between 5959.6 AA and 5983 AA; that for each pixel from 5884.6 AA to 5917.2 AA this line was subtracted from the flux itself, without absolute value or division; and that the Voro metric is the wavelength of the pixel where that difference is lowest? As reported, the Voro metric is 5889.36 AA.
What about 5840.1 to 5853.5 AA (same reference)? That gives 5844.78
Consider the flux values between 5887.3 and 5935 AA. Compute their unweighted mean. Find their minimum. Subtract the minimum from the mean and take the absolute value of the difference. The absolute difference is 11.4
